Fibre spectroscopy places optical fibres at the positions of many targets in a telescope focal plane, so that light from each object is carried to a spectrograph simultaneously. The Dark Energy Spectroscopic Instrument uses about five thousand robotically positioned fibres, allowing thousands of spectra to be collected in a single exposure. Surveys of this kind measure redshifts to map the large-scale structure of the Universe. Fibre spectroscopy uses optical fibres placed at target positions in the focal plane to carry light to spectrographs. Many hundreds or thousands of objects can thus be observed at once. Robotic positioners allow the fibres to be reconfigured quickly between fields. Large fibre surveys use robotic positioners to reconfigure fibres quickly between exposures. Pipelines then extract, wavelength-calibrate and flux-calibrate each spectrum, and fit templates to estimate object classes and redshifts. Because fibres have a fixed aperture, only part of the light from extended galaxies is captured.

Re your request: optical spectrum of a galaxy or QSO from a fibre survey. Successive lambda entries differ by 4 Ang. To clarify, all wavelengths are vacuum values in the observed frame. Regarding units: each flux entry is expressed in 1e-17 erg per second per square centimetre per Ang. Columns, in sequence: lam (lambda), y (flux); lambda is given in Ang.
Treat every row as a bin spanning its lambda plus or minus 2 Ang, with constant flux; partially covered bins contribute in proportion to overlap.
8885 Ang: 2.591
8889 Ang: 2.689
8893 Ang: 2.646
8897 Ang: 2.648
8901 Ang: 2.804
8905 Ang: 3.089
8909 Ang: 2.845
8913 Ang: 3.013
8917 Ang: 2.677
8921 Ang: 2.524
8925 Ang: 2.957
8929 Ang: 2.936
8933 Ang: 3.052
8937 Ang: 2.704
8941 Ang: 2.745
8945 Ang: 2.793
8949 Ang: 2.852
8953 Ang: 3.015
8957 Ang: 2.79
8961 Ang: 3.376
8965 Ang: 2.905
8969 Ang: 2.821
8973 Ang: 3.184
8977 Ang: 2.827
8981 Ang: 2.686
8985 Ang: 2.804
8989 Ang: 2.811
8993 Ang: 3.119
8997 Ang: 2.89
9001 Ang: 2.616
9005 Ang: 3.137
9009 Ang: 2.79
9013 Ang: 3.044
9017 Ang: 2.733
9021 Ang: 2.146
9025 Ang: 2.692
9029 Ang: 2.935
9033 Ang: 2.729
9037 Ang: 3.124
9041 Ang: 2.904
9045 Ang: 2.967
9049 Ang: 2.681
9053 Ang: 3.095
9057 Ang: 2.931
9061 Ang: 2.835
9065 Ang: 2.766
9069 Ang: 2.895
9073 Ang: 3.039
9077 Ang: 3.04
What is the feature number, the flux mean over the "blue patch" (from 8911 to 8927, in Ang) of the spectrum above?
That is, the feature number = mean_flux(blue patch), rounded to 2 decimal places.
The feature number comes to 2.79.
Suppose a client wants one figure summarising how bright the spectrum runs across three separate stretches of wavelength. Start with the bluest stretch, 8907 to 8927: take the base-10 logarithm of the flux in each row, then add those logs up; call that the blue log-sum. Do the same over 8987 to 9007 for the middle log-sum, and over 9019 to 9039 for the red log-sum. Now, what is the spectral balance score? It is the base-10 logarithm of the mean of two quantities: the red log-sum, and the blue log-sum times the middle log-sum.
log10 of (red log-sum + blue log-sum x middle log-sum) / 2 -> 0.565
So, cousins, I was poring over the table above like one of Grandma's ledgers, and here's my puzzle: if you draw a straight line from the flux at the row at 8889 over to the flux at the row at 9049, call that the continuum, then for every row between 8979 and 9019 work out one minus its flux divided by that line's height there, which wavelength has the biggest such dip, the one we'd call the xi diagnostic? 9001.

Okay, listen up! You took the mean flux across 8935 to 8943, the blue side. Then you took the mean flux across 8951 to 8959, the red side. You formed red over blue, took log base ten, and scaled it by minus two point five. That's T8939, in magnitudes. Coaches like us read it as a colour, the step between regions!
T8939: -0.069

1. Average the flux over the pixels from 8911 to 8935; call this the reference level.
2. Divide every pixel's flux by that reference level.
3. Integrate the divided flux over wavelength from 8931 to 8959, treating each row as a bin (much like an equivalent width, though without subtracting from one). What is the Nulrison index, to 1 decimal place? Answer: 27.9 Ang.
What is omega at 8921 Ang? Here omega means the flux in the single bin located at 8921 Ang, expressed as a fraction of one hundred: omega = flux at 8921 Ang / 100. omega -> 0.0252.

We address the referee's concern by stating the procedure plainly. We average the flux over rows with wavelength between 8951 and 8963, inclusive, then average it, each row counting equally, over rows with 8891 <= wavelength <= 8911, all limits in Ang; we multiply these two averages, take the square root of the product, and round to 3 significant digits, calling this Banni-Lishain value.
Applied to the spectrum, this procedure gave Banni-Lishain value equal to 2.93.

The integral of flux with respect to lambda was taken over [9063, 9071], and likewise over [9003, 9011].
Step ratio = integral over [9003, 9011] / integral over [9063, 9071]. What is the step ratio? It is 1.05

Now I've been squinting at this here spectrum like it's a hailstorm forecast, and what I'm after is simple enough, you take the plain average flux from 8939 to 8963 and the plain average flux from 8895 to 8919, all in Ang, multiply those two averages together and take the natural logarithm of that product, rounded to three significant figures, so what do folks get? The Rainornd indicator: 2.12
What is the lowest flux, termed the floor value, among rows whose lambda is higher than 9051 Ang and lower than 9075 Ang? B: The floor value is 2.766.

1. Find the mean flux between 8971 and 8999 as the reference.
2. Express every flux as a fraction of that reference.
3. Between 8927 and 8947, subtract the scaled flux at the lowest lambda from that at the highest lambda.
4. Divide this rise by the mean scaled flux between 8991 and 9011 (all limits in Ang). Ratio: -0.05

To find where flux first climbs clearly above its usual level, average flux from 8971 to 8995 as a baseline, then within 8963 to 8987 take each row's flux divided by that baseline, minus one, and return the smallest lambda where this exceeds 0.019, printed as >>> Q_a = 8973 Ang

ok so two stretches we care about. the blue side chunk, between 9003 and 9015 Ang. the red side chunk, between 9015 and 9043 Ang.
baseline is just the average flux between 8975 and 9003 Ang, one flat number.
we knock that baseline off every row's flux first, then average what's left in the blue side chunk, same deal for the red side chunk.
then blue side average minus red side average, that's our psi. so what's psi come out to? 0.24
